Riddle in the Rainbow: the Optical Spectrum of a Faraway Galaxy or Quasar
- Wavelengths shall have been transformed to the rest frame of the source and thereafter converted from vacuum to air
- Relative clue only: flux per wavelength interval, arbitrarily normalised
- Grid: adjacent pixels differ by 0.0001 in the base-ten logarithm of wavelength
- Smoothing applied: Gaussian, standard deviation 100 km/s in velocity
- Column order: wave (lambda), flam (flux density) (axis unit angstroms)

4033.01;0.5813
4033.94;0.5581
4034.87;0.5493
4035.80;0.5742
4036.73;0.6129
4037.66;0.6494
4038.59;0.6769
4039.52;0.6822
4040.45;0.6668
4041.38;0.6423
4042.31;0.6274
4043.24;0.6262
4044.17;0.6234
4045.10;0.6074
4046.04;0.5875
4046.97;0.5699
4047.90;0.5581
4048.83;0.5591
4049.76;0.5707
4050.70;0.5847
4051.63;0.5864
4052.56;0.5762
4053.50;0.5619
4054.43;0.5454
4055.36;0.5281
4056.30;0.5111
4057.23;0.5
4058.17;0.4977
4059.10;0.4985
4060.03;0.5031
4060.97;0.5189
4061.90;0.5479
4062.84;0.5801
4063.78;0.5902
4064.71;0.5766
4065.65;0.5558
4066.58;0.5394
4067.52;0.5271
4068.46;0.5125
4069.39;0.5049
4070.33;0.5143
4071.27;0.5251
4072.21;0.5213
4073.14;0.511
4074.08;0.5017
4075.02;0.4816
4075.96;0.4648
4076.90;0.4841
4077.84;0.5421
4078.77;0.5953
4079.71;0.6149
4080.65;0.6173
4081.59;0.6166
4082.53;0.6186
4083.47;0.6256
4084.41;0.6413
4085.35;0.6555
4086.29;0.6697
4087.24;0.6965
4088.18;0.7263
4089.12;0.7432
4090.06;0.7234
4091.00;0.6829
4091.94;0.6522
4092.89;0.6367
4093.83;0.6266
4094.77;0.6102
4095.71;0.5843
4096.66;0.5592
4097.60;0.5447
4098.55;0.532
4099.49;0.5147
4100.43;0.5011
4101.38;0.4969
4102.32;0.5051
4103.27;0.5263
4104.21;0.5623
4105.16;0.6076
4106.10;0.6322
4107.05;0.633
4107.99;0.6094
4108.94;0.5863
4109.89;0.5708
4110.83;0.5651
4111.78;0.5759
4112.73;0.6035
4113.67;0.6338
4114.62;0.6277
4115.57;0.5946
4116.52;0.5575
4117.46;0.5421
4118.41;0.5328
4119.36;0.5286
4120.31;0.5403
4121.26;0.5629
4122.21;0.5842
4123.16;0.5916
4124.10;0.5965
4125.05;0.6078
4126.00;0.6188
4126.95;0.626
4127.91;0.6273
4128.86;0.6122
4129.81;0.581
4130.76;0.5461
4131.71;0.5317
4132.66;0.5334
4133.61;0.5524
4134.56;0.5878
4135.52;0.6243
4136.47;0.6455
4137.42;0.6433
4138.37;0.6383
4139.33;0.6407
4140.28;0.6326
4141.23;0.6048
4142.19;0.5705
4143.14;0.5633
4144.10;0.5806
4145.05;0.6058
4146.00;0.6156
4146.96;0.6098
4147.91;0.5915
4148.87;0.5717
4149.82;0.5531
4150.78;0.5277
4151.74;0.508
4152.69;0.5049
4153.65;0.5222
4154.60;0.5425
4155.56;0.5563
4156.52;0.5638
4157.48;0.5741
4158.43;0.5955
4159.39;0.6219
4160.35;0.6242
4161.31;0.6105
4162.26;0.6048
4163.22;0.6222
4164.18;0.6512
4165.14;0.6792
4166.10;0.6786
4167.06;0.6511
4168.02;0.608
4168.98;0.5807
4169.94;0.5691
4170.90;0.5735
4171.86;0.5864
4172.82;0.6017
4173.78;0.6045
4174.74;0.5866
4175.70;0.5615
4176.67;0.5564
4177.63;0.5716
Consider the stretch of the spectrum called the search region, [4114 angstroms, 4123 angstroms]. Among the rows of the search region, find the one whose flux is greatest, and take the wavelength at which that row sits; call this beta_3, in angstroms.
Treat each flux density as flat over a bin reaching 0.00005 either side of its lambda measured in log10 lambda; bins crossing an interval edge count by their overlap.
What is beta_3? 4114.62 angstroms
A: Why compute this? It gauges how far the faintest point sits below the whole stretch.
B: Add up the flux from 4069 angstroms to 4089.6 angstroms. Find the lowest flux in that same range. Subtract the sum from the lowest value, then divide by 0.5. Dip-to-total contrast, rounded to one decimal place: -24.8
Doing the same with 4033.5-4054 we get -25.4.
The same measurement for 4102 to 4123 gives -24.4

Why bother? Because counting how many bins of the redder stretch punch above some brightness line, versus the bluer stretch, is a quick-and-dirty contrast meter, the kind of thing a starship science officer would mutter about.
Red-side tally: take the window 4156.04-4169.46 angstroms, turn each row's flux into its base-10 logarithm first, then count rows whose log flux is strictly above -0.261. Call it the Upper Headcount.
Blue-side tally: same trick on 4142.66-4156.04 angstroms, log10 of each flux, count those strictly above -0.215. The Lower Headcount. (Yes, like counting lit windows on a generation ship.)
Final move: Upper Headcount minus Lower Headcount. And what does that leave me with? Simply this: 12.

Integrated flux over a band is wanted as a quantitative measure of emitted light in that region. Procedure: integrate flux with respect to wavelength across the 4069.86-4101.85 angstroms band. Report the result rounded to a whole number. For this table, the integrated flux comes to 19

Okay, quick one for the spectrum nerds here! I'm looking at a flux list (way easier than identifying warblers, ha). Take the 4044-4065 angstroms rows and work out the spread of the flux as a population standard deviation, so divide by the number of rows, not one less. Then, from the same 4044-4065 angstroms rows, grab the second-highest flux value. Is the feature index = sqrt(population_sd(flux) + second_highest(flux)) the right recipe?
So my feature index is 0.802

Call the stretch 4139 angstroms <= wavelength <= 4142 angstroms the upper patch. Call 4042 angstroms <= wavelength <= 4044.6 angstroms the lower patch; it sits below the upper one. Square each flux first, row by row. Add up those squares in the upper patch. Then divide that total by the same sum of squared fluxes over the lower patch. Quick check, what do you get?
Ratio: 1.00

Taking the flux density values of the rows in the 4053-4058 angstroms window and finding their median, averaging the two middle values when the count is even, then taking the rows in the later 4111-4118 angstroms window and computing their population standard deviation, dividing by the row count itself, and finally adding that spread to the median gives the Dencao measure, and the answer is 0.56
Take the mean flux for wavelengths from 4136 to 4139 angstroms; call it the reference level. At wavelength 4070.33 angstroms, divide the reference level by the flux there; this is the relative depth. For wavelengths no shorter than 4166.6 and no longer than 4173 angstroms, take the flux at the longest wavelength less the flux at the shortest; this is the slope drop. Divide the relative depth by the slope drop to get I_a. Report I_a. -25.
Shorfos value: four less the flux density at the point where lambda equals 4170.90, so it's 3.43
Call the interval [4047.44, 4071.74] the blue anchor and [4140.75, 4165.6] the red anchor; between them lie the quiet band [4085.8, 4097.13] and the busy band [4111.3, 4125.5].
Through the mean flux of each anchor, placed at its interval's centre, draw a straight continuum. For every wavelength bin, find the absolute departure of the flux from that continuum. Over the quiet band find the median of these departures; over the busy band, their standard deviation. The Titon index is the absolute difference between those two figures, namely 0.089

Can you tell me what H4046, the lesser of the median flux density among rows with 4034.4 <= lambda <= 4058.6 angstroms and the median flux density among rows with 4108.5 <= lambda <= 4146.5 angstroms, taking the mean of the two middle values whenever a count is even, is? 0.580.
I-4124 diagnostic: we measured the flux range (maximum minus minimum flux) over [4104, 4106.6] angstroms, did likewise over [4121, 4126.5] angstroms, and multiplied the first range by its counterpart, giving 0.0039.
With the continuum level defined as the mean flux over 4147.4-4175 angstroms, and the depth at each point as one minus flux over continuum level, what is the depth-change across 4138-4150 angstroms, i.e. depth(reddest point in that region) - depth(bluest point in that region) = 0.14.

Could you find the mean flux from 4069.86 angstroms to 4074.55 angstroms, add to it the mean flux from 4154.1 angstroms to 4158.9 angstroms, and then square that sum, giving 1.17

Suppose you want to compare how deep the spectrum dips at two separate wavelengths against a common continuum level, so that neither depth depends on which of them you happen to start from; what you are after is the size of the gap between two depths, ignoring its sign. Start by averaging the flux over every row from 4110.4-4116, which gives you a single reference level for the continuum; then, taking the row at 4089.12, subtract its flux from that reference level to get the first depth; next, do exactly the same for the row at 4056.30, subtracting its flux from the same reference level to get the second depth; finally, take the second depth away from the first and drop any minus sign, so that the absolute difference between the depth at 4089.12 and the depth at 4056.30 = 0.23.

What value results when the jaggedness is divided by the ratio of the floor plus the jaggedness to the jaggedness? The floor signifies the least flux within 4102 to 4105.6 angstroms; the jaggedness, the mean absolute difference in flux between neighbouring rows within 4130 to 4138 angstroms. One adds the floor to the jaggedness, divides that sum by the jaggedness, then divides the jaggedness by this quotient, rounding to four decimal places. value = 0.0007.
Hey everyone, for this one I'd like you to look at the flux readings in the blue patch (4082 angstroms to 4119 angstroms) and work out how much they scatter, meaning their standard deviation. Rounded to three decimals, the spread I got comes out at 0.063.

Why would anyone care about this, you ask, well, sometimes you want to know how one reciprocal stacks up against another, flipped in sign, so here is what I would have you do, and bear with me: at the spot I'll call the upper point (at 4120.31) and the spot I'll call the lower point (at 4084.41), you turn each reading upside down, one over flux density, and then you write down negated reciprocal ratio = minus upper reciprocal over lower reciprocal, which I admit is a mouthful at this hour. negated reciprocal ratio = -1.19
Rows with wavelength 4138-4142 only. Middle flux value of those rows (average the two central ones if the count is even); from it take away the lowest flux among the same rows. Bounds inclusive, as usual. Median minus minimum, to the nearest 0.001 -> 0.031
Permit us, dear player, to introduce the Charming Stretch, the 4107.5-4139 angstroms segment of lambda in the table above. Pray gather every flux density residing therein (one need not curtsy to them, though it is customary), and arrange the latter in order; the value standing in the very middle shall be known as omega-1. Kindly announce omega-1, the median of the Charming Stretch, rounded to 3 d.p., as 0.588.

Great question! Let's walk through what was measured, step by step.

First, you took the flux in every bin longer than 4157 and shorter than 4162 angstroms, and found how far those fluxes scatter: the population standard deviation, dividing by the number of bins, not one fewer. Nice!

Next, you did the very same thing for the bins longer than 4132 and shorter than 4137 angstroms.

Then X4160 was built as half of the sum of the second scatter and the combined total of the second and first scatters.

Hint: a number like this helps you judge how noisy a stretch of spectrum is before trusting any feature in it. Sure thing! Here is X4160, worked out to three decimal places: 0.051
